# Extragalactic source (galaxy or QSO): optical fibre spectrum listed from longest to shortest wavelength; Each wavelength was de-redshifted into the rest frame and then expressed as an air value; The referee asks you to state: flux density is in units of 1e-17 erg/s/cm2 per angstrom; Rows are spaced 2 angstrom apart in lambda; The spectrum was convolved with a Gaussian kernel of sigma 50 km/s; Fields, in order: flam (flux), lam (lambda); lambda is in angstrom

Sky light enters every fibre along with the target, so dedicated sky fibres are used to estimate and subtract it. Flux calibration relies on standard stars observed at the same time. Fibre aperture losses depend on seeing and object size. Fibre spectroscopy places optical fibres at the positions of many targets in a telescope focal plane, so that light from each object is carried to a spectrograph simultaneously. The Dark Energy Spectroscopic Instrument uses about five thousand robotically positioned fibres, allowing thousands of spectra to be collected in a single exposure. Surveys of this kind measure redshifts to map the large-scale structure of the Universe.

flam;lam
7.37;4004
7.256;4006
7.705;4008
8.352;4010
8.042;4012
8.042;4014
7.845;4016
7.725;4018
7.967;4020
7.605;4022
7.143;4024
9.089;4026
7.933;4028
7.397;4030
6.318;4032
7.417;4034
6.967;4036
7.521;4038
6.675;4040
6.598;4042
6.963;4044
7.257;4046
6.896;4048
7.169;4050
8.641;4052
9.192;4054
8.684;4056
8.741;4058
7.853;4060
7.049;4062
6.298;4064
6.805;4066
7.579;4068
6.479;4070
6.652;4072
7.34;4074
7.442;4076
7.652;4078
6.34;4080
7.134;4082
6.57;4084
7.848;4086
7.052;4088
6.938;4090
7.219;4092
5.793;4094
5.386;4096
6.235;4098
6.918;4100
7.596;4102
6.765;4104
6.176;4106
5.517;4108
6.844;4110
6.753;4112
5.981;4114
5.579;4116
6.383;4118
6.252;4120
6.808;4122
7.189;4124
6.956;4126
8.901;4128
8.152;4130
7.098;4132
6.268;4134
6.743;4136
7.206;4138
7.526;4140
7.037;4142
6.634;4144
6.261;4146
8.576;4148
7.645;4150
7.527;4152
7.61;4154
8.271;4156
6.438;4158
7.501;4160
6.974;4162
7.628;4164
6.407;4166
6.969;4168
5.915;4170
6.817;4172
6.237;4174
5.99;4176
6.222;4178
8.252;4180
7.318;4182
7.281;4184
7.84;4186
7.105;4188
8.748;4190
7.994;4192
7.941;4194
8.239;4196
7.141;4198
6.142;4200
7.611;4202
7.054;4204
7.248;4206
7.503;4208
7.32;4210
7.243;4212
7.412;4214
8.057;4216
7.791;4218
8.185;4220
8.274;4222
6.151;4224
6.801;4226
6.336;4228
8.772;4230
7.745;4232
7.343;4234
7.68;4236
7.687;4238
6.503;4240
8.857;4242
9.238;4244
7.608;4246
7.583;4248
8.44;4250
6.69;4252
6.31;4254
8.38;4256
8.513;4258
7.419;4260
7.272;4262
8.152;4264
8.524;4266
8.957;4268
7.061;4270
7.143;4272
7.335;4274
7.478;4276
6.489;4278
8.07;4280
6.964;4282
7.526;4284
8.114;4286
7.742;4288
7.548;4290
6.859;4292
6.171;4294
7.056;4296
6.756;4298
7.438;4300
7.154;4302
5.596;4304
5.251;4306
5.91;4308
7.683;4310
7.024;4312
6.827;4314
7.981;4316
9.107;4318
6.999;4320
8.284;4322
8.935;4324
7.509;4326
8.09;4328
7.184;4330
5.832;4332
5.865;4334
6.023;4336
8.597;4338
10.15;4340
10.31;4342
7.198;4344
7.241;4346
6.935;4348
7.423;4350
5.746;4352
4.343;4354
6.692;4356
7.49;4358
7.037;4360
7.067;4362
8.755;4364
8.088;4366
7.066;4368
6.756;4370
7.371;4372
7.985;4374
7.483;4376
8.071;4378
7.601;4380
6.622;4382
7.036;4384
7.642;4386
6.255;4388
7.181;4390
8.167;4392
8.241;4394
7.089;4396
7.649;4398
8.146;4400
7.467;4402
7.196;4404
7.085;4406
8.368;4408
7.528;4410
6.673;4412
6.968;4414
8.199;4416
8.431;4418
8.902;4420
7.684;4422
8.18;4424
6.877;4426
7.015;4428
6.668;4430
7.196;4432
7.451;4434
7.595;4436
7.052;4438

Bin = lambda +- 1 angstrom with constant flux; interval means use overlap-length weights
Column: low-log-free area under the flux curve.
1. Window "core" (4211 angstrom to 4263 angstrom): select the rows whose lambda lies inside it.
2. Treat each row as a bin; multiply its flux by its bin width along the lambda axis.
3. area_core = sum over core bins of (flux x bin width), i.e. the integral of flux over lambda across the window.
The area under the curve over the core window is 397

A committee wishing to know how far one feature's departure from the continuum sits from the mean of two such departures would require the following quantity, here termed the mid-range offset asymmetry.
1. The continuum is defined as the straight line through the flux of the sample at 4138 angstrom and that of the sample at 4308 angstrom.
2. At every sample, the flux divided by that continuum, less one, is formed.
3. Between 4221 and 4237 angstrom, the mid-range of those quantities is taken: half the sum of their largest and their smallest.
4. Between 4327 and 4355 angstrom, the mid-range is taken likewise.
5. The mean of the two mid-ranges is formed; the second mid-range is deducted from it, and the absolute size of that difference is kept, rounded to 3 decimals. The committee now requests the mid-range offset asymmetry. 0.080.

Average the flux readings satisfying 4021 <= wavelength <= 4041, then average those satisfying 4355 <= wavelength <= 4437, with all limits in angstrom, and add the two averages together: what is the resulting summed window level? 14.9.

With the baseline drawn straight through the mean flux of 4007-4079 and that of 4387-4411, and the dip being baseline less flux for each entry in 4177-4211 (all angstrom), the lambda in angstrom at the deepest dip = 4200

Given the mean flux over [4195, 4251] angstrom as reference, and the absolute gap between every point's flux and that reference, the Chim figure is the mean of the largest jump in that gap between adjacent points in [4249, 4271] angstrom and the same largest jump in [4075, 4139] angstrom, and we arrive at 1.2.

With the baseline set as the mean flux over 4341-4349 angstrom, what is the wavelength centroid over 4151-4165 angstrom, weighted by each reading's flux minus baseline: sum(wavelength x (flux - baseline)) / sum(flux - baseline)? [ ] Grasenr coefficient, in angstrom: 4159.0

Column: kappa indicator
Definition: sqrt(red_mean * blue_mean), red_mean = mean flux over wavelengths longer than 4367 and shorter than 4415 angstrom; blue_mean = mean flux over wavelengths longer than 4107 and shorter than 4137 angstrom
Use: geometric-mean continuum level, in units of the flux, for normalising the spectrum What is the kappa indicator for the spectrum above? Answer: 7.07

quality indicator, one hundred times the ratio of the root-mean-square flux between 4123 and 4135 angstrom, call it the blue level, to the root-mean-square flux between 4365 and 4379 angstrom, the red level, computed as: 99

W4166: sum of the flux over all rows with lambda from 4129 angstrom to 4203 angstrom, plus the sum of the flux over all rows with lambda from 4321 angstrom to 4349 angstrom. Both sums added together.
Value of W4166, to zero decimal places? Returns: 375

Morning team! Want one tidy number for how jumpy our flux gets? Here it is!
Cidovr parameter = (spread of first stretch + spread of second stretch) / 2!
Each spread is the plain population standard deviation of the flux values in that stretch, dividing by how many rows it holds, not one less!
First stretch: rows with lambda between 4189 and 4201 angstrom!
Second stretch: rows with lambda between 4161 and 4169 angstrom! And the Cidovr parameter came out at 0.64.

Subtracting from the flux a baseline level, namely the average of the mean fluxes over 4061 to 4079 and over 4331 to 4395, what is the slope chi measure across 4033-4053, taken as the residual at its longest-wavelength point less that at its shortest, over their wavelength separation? 0.07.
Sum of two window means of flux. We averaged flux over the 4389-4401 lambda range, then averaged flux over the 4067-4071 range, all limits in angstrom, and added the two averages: 14.8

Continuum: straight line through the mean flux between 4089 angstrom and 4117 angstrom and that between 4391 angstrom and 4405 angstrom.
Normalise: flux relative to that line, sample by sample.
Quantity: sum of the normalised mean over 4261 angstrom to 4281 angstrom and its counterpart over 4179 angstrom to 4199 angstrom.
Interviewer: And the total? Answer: 2.22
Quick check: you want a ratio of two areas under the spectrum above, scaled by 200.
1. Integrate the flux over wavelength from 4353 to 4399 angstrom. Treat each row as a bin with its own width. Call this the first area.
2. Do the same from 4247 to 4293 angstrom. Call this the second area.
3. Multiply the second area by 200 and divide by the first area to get 208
